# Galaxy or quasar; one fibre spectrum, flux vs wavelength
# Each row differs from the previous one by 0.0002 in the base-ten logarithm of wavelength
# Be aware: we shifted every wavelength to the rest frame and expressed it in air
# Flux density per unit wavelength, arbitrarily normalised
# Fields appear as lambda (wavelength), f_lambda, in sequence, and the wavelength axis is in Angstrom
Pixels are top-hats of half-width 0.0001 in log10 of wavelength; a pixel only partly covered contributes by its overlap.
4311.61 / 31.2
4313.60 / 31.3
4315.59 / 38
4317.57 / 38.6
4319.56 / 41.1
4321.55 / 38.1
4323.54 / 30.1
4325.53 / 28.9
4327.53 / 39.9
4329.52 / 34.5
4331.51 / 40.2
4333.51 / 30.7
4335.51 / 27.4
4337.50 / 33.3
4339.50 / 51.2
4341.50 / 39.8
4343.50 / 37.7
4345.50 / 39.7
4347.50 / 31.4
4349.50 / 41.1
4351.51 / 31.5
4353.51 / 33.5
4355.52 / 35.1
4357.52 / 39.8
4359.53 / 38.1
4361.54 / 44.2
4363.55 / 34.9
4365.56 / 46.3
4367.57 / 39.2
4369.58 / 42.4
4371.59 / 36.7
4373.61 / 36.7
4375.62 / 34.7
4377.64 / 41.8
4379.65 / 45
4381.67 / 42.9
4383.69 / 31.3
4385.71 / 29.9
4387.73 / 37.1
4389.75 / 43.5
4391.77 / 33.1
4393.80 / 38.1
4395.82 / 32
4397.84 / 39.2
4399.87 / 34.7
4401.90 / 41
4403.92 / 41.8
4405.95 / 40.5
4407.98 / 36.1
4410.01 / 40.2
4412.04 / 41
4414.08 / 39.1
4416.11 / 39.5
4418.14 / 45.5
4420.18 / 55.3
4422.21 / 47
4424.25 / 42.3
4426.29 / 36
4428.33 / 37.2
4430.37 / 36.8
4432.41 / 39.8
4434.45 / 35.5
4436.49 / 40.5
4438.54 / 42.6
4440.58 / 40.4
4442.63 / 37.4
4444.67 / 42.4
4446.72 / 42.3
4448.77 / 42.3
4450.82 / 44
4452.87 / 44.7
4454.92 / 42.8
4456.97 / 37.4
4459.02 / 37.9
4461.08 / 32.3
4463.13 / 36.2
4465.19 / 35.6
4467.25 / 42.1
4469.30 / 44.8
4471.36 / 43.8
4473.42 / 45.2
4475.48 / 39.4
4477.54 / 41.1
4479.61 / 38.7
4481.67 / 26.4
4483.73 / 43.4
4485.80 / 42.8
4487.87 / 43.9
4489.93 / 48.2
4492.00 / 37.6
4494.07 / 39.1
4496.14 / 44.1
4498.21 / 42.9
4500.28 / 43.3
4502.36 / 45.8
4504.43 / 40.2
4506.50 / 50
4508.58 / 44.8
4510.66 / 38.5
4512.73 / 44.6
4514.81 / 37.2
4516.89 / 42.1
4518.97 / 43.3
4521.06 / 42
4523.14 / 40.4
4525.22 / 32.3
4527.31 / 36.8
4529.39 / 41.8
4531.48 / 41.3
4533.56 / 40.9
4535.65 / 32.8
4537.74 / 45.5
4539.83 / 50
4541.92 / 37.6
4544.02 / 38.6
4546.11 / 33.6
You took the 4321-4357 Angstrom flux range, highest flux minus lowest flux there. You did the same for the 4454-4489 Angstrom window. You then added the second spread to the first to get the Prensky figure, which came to 43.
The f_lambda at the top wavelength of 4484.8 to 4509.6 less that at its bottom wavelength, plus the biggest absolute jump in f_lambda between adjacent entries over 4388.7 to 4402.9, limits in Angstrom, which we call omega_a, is 12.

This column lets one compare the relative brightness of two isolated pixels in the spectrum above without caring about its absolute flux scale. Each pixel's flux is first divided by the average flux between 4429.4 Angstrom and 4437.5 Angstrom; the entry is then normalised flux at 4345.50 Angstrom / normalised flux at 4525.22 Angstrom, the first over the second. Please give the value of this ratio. 1.23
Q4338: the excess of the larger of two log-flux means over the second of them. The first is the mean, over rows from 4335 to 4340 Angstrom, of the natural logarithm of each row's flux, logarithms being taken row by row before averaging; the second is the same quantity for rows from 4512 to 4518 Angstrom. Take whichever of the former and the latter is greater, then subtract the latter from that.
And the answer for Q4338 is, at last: 0.00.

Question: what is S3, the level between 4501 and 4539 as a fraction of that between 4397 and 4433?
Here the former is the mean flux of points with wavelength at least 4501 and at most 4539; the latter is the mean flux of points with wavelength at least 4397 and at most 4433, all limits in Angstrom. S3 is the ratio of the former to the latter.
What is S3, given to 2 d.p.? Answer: 1.01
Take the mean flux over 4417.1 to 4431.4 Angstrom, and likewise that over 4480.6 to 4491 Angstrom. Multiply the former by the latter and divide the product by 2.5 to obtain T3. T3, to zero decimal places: 702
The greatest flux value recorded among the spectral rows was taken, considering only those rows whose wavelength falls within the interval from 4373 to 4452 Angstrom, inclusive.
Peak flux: 55.3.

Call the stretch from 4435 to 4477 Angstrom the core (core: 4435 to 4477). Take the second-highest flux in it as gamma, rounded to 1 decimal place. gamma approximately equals 44.8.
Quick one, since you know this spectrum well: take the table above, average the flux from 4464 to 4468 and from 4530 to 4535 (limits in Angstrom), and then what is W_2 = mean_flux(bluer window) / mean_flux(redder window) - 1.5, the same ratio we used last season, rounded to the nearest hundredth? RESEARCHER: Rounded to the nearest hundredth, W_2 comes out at -0.55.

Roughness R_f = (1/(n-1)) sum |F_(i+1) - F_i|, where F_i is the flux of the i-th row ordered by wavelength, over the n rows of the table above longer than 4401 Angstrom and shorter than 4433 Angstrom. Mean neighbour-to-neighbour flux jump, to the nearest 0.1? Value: 3.6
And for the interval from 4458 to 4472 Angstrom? 3.4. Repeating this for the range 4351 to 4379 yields 4.8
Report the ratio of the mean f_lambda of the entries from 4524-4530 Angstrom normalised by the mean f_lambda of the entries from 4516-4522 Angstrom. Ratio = 0.87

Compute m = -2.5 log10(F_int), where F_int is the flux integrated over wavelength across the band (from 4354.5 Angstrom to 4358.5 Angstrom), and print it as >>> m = -5.44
